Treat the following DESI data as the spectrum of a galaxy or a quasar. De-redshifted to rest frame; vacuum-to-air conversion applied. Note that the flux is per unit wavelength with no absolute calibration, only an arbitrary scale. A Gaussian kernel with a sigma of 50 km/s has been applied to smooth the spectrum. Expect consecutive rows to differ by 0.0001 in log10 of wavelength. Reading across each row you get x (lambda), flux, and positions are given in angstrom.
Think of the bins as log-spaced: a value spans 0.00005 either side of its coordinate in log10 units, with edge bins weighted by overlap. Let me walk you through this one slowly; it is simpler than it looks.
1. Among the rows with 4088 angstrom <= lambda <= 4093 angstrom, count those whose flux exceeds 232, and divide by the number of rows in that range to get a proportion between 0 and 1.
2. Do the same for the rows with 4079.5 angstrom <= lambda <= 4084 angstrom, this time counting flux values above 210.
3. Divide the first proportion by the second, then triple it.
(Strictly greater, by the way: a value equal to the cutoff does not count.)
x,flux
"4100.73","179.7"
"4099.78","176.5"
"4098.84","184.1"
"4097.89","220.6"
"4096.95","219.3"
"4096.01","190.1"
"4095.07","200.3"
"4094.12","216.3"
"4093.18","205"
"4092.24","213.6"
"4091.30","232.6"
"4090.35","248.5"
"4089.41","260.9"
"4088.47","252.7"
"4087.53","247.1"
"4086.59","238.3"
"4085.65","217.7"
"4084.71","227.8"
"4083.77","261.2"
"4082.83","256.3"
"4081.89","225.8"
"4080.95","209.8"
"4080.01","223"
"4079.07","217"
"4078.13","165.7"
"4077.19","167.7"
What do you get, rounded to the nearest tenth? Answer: 3.0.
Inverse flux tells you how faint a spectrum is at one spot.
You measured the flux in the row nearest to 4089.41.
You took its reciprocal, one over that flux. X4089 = 0.0038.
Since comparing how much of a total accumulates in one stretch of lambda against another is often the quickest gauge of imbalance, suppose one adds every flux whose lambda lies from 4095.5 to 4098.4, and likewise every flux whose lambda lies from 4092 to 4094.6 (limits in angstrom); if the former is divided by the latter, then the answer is 0.99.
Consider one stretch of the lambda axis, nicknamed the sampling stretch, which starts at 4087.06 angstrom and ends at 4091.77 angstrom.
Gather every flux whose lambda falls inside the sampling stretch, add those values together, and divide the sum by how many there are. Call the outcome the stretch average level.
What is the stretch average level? 248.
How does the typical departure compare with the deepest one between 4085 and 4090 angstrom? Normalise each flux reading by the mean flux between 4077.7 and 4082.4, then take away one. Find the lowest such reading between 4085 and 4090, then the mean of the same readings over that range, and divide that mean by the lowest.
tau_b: 4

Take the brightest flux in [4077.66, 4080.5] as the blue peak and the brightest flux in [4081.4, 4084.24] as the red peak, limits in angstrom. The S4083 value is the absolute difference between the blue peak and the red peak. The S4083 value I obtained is 38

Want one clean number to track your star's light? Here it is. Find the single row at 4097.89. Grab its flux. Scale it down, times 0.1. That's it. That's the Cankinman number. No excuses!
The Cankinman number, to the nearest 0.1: 22.1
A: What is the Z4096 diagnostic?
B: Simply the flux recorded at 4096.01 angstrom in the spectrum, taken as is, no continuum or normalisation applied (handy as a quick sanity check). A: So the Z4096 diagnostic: 190.1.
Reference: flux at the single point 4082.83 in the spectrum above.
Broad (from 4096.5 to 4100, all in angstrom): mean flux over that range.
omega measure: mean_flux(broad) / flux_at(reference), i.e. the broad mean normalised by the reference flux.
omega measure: 0.8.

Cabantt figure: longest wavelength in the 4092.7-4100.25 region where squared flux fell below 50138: 4099.78 angstrom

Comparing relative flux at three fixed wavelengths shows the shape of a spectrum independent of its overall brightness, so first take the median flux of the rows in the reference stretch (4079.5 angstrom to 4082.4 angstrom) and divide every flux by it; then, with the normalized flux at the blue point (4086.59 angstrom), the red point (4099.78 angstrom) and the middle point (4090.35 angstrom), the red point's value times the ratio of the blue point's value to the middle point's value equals 0.76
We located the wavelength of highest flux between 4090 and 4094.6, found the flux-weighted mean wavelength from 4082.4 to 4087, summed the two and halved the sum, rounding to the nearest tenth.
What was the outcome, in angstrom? 4087.5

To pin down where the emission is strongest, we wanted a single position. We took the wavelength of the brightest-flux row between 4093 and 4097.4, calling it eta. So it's 4096.95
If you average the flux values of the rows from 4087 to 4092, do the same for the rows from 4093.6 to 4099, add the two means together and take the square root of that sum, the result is 21.3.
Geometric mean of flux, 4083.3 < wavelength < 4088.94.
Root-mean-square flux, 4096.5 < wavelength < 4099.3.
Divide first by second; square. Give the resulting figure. 1.33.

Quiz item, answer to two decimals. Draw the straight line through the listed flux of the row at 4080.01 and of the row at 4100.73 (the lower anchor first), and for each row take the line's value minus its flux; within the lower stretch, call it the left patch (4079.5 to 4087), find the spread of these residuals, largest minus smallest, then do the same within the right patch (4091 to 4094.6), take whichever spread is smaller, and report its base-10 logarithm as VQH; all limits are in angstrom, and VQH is 1.37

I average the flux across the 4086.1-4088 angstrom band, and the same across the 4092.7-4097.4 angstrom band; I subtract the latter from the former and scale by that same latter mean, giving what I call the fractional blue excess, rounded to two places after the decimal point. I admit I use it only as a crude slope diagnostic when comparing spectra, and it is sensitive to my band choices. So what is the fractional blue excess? 0.18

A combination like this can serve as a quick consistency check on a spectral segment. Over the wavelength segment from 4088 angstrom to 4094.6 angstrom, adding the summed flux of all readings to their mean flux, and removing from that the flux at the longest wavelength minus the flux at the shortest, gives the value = 1899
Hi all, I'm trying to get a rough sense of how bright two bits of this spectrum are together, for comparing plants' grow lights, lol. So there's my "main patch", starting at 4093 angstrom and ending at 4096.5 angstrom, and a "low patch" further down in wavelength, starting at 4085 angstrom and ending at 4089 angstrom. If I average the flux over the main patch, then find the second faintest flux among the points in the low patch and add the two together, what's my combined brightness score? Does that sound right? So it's 441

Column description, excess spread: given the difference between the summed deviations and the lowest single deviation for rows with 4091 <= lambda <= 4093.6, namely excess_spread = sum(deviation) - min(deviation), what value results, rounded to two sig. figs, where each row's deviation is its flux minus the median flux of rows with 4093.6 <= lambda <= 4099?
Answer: 30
